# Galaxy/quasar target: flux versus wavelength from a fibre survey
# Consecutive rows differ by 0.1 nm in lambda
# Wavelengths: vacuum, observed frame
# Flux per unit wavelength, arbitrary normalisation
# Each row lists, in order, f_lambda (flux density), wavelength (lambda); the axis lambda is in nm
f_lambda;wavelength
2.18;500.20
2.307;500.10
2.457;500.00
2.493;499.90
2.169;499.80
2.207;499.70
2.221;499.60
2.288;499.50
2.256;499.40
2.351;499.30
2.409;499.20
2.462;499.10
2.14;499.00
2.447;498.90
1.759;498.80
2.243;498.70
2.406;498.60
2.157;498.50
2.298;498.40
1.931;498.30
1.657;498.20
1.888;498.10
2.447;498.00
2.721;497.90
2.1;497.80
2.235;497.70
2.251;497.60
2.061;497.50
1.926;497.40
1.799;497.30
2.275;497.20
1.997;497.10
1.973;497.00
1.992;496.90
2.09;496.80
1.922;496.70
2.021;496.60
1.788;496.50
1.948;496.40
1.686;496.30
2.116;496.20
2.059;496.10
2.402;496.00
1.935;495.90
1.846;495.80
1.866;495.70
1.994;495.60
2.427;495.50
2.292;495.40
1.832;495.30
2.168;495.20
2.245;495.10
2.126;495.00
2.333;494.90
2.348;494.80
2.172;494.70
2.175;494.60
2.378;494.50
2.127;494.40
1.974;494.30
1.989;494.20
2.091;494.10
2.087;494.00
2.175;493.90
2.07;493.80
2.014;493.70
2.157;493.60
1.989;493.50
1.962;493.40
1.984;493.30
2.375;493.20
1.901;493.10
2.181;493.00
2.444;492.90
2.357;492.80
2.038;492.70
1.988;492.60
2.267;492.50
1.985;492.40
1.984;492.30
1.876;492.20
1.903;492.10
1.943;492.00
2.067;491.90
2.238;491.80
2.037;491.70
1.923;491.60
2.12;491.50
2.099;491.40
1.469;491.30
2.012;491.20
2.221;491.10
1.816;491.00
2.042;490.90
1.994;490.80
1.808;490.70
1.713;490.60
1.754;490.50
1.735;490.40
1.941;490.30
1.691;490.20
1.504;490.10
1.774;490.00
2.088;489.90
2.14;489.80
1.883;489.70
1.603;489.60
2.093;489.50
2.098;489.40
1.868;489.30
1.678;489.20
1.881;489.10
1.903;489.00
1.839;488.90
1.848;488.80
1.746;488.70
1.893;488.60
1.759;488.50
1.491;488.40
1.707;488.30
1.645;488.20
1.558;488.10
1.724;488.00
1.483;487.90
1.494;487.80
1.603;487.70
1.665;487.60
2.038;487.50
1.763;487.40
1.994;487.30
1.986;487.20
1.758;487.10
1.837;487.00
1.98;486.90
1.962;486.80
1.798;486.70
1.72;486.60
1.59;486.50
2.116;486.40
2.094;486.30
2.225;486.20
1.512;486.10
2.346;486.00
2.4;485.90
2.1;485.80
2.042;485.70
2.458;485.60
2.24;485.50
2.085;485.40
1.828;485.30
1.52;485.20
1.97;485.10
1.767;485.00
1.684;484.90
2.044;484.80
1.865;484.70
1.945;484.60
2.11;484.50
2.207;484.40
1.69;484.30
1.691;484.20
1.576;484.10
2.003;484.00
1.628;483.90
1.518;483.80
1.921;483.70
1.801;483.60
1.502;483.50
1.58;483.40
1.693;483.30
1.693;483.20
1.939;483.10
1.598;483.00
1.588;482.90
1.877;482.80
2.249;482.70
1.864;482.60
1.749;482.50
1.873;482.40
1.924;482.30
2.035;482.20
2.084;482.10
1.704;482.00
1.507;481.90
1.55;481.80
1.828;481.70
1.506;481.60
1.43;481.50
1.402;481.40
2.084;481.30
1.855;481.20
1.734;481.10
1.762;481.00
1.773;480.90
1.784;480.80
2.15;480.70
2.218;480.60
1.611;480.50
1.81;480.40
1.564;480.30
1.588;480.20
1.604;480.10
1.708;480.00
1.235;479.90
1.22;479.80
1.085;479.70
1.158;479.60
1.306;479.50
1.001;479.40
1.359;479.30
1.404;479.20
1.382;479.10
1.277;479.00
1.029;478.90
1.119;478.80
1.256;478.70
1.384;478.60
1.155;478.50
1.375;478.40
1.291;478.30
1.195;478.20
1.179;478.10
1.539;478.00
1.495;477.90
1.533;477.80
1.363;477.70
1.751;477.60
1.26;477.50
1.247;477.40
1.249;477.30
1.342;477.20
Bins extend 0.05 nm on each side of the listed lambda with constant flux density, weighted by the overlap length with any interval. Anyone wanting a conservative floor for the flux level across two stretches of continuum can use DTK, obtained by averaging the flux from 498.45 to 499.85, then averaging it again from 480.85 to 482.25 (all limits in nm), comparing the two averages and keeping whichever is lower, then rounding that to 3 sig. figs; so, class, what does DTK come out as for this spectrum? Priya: 1.73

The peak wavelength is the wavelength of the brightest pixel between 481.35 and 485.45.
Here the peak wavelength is 482.70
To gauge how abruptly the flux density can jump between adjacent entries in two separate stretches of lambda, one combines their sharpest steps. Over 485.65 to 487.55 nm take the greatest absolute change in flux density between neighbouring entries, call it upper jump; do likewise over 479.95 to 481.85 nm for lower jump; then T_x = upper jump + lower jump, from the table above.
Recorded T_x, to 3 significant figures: 1.52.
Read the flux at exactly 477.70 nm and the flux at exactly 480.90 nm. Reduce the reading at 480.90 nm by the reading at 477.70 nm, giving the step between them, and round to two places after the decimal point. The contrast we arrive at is 0.41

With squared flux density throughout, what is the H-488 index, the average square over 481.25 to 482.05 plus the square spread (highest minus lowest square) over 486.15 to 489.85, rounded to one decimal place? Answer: 5.4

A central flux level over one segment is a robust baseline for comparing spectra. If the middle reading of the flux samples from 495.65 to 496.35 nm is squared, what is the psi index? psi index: 3.7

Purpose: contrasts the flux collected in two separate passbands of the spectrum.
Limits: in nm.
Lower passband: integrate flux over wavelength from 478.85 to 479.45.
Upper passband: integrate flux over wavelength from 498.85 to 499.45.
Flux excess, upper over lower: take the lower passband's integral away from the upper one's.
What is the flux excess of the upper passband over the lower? 0.7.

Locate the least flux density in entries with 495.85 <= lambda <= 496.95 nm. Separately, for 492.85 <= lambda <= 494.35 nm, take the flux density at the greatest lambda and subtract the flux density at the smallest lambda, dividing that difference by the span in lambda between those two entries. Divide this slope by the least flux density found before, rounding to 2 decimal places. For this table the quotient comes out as -0.20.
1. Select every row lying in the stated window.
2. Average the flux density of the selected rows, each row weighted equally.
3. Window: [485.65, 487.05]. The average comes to 2.0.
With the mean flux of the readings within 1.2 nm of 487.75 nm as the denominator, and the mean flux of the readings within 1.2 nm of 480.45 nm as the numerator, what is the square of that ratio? 0.81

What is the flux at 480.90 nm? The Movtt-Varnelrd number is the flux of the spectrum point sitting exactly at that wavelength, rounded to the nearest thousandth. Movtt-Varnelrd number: 1.773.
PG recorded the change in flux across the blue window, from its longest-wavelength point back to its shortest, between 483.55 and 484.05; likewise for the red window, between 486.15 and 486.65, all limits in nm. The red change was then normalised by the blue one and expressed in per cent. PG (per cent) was -250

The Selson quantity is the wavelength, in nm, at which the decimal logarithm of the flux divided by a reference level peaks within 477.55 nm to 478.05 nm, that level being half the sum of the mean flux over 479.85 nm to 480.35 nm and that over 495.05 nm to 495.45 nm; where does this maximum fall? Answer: 477.60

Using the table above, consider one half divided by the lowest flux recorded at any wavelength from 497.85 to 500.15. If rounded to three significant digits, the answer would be 0.302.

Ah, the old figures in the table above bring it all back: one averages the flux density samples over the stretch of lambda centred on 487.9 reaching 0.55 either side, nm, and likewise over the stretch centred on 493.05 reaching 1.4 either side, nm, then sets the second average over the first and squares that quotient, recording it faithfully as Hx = 1.58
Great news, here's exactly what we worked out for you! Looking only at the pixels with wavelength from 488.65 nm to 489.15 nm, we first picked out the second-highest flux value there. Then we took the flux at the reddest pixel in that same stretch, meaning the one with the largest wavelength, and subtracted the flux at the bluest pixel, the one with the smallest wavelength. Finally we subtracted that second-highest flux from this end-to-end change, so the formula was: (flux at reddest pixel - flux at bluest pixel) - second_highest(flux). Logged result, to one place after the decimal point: -1.7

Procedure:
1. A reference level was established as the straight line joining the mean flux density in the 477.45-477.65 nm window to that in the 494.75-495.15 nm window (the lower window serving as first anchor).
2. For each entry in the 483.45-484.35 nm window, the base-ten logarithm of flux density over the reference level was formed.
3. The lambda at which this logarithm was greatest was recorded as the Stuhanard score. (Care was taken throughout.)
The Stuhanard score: 484.00 nm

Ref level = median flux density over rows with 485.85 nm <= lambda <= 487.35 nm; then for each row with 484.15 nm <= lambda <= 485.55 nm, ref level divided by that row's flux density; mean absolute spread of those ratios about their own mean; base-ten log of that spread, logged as -0.99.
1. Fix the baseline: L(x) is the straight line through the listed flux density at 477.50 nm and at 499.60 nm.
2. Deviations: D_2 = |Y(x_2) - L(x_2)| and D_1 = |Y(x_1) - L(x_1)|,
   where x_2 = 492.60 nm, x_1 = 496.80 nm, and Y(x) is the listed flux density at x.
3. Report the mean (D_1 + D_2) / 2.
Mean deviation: 0.04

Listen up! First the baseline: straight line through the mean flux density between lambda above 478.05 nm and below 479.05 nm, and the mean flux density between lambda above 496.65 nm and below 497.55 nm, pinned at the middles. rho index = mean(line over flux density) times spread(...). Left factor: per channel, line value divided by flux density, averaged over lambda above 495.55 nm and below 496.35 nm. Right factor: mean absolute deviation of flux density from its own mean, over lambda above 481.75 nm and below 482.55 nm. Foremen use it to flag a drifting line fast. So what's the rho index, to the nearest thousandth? 0.175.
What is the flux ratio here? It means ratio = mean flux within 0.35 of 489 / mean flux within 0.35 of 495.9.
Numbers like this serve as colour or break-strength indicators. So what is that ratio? 0.90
